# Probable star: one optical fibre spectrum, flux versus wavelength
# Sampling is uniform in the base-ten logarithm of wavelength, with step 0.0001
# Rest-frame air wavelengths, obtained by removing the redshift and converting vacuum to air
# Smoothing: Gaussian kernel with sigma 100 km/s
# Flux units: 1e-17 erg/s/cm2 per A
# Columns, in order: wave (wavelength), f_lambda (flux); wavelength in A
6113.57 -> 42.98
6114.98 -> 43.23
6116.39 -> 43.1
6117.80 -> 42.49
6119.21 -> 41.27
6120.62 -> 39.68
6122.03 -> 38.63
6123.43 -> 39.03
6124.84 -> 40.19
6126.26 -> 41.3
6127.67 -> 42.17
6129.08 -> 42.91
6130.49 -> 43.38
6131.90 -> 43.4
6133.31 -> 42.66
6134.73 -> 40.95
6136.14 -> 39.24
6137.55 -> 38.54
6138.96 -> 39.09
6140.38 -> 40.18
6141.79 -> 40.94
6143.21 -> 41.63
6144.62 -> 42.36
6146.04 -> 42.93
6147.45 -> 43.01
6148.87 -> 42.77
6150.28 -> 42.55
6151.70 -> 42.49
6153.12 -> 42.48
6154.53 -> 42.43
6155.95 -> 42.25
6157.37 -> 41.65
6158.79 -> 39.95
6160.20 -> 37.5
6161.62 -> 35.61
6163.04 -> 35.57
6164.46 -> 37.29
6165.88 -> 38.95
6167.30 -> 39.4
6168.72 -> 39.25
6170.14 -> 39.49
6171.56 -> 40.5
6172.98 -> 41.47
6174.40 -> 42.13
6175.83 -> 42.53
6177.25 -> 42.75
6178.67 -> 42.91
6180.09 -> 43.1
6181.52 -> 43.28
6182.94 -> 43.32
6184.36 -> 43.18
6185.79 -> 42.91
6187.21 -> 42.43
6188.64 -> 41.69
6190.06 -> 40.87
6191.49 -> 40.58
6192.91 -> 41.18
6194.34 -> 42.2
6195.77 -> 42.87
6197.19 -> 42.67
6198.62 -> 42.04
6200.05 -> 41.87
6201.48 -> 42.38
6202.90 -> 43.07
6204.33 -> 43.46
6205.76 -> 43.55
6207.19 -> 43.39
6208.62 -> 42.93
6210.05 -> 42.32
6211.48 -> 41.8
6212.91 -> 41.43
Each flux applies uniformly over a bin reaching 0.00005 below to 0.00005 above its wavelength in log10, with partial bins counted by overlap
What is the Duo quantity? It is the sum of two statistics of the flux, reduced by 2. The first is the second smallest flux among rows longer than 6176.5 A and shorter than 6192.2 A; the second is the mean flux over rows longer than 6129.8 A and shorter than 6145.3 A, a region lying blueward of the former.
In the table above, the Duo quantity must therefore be 80.0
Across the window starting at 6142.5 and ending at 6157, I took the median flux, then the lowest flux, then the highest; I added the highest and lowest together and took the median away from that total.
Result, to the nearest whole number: 42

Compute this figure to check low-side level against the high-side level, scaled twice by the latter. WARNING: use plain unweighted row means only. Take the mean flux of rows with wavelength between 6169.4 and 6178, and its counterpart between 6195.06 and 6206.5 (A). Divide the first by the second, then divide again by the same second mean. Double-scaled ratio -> 0.0227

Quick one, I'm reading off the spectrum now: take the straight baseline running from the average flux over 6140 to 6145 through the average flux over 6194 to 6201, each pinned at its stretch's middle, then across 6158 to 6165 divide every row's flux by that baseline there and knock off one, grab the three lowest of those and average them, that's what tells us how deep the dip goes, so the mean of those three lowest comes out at -0.13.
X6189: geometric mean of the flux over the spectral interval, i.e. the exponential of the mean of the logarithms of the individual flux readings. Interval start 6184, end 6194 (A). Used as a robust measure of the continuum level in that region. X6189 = 41.8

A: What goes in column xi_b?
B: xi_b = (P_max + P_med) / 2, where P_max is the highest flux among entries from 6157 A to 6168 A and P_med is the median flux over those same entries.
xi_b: 39.9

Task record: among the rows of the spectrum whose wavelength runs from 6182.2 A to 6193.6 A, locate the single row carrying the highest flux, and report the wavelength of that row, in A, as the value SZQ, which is 6182.94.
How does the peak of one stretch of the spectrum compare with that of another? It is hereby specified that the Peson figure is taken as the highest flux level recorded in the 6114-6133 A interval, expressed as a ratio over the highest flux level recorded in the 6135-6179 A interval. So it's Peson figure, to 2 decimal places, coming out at 1.01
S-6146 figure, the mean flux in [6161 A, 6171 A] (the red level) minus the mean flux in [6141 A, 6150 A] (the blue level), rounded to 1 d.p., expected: -4.3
